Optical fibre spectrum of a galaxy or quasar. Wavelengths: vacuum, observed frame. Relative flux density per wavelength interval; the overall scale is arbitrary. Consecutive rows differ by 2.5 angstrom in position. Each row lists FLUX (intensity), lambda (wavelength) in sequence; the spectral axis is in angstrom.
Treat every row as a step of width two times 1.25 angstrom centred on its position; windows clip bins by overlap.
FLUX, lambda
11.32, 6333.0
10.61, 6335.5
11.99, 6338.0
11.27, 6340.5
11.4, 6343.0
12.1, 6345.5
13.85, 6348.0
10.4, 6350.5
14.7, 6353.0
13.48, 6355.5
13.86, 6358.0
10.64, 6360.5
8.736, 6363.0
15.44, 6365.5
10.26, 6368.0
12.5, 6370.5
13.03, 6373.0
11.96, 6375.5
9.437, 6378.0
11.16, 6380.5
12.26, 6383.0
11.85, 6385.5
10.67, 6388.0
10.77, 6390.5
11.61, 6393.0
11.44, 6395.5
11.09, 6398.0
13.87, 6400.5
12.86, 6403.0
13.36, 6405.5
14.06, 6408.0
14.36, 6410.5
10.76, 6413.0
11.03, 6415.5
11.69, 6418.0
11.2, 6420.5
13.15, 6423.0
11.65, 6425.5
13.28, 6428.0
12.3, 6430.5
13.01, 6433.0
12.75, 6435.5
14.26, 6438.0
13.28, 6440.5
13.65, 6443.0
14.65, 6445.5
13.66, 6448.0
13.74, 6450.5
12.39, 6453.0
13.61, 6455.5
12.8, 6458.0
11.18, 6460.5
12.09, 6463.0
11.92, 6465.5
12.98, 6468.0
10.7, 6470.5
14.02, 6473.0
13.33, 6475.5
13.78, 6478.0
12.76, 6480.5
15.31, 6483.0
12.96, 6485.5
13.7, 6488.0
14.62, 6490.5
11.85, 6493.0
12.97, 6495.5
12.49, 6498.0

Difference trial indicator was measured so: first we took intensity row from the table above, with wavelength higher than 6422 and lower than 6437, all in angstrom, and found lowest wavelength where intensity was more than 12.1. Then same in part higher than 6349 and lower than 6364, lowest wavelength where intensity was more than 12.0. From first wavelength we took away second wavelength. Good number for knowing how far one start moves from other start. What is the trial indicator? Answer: 70.0 angstrom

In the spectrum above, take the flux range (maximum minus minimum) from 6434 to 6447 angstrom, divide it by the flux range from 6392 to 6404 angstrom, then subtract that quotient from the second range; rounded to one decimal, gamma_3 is 2.1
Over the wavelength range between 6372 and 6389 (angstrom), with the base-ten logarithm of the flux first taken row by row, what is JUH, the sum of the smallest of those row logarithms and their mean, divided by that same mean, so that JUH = 1.92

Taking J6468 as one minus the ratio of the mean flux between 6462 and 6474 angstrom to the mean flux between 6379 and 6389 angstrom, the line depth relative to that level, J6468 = -0.075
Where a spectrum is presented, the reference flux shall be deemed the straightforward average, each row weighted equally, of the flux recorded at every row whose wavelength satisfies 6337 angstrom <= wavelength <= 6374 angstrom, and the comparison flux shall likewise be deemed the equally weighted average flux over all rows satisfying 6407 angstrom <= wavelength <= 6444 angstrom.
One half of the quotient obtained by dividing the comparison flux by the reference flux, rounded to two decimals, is 0.52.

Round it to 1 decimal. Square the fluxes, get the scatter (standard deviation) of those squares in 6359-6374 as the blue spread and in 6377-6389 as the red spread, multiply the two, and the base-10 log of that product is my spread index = 3.1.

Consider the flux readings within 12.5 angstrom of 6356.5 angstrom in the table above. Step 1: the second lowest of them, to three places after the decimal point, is 10.260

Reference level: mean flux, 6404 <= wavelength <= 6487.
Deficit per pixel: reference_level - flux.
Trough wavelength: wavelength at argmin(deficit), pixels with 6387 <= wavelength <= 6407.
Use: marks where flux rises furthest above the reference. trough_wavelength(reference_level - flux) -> 6400.5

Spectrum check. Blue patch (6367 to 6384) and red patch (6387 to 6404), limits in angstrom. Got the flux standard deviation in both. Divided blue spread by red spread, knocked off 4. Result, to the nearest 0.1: -2.9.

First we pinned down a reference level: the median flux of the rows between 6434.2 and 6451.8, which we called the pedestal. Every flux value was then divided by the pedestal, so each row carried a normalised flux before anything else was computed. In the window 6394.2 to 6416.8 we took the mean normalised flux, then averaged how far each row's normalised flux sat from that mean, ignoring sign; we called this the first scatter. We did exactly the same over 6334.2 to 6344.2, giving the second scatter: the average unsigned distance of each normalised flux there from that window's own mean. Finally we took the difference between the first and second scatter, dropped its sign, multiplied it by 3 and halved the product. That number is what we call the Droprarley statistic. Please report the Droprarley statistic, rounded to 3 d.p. 0.101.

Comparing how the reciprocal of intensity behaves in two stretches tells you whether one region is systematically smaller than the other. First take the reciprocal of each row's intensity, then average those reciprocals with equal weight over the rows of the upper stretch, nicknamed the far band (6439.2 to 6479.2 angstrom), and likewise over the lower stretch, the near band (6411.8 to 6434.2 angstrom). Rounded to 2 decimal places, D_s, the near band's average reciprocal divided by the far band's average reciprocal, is 1.08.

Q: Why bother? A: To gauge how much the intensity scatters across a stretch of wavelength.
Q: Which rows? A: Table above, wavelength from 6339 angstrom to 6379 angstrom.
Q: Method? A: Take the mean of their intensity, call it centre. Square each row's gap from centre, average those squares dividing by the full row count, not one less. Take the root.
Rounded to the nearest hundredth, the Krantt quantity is 1.85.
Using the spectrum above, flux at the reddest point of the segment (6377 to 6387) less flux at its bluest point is 2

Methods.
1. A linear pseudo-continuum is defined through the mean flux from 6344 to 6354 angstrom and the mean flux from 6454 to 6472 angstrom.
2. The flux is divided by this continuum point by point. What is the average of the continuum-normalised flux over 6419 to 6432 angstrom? 1.00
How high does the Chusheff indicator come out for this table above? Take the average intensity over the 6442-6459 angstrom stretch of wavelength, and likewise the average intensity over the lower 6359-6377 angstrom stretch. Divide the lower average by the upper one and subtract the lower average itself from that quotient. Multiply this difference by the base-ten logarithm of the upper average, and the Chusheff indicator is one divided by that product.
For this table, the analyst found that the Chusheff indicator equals -0.081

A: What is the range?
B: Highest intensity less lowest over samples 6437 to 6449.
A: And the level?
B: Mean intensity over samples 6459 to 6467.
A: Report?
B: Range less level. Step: -10.4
